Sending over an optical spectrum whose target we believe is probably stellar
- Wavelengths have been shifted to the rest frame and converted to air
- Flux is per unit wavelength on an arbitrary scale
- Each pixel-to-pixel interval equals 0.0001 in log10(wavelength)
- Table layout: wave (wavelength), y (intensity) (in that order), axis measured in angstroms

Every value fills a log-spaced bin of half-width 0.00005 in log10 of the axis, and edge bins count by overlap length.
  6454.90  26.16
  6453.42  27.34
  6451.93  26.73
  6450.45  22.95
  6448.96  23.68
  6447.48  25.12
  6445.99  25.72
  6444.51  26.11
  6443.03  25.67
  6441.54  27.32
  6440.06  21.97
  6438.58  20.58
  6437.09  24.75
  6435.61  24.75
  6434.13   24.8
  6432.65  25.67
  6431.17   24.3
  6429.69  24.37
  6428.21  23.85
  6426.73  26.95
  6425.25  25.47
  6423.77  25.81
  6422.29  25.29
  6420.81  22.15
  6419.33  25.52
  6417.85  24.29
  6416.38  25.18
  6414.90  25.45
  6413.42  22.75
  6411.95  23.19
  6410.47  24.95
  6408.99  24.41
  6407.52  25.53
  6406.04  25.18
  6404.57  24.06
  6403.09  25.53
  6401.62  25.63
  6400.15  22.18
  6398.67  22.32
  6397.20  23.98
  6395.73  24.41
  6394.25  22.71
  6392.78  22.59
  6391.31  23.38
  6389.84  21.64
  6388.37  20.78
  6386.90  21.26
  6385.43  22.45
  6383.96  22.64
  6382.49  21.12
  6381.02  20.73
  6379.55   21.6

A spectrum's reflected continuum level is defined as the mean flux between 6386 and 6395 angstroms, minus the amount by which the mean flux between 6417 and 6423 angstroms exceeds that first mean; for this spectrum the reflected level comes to 19.8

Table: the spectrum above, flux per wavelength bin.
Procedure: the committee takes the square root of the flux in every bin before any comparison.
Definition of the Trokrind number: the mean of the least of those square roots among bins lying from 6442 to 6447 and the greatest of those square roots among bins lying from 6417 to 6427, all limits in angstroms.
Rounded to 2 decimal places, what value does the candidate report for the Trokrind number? 5.13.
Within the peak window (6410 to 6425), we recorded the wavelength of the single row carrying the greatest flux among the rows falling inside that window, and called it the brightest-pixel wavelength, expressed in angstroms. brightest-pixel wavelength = 6423.77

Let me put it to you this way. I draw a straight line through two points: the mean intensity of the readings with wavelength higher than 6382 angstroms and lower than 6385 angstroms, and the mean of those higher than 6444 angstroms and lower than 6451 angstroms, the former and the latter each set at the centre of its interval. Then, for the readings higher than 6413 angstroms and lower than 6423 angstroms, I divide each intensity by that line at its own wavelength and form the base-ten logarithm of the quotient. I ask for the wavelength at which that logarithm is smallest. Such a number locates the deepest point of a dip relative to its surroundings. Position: 6420.81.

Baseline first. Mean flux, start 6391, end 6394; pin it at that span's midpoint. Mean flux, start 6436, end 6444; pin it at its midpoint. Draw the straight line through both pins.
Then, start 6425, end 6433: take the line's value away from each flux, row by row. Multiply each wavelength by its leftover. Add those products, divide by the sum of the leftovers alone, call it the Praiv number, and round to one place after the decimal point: 6428.2 angstroms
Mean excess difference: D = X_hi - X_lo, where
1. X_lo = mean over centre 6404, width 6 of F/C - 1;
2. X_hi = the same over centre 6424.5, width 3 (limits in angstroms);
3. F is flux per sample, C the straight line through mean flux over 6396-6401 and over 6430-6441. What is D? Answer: 0.00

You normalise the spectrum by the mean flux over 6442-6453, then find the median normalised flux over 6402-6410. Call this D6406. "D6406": 1.00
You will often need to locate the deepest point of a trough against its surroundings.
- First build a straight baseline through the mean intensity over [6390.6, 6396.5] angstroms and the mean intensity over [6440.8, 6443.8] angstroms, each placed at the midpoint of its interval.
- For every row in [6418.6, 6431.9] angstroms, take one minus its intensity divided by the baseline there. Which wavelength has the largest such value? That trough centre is 6420.81 angstroms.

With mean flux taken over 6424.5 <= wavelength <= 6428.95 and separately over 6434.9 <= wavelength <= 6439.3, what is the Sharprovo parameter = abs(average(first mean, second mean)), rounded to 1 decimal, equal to 24.4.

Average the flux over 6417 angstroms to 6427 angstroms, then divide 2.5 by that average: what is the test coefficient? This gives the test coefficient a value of 0.100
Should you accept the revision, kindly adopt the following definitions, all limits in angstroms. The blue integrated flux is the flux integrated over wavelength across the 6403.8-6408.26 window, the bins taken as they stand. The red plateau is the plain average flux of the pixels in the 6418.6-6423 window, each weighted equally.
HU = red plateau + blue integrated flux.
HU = 135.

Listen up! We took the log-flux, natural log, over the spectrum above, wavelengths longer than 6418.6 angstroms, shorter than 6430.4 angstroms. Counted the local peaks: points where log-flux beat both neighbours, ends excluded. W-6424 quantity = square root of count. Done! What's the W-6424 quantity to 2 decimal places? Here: 1.41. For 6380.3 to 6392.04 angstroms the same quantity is 1.00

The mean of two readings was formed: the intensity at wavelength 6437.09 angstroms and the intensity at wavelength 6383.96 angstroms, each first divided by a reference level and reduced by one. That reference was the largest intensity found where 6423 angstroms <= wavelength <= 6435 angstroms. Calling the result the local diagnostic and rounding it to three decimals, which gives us -0.121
